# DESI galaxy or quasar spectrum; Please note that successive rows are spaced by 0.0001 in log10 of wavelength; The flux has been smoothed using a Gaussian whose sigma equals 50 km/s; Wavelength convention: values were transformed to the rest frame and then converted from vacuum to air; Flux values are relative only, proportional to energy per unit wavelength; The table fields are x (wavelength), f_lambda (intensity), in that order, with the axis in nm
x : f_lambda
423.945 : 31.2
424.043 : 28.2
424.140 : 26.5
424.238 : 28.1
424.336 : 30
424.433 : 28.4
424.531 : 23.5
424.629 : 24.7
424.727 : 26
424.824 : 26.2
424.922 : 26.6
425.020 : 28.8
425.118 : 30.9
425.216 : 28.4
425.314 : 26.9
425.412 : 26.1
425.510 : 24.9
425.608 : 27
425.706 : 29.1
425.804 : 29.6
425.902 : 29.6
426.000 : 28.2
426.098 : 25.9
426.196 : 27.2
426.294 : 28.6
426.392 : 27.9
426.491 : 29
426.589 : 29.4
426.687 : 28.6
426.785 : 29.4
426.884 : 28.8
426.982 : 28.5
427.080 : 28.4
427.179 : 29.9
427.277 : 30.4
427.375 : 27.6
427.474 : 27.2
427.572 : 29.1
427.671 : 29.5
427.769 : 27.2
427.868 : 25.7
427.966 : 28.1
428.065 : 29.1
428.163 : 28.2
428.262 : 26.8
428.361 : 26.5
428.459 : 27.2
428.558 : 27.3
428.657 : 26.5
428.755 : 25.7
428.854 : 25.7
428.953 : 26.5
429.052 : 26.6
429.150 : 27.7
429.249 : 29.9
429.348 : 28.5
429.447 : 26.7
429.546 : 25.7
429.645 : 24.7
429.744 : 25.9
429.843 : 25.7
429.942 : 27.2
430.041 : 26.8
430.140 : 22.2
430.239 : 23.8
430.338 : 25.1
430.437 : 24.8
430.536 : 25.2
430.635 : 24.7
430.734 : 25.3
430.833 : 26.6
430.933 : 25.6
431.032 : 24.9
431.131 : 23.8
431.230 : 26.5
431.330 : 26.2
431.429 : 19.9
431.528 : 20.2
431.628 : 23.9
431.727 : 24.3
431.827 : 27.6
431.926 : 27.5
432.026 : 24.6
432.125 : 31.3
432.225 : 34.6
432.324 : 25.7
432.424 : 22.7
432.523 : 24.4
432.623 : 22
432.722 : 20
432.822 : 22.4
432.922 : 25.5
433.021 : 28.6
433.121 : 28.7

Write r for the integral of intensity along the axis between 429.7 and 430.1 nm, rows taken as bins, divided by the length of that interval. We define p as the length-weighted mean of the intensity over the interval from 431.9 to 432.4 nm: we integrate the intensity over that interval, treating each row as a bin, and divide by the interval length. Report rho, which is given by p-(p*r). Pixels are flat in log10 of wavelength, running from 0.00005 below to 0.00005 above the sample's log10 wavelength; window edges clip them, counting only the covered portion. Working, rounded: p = 28.5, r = 26.3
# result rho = -720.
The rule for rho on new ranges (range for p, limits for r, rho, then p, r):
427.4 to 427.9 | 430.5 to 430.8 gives -672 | 27.8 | 25.2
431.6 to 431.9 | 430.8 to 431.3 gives -625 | 25.6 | 25.4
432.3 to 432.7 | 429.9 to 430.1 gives -601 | 23.3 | 26.8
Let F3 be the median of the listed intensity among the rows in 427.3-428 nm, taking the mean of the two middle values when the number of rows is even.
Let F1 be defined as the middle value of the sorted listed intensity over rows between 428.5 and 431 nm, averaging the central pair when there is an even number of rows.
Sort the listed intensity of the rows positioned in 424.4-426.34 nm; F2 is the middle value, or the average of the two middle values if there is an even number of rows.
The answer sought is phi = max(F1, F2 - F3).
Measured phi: 25.7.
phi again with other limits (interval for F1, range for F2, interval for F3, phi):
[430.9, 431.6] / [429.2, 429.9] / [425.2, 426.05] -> 24.9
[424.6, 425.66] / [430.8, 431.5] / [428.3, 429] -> 26.6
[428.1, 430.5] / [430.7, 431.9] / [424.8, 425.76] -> 26.5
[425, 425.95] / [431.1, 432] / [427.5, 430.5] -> 28.6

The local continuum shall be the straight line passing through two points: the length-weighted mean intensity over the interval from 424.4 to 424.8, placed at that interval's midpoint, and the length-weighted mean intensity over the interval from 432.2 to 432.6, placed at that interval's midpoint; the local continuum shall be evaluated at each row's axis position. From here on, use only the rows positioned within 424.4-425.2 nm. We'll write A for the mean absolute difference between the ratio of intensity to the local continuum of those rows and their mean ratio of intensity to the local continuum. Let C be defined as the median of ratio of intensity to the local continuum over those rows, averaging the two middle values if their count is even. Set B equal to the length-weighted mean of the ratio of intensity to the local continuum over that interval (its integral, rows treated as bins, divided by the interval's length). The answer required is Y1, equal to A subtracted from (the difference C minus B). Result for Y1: -0.092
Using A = 0.072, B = 1.05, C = 1.03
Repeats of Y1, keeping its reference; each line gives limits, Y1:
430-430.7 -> -0.032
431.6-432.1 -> -0.113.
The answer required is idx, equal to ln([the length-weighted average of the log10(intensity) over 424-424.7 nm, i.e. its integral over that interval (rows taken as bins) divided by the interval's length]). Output 0.358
